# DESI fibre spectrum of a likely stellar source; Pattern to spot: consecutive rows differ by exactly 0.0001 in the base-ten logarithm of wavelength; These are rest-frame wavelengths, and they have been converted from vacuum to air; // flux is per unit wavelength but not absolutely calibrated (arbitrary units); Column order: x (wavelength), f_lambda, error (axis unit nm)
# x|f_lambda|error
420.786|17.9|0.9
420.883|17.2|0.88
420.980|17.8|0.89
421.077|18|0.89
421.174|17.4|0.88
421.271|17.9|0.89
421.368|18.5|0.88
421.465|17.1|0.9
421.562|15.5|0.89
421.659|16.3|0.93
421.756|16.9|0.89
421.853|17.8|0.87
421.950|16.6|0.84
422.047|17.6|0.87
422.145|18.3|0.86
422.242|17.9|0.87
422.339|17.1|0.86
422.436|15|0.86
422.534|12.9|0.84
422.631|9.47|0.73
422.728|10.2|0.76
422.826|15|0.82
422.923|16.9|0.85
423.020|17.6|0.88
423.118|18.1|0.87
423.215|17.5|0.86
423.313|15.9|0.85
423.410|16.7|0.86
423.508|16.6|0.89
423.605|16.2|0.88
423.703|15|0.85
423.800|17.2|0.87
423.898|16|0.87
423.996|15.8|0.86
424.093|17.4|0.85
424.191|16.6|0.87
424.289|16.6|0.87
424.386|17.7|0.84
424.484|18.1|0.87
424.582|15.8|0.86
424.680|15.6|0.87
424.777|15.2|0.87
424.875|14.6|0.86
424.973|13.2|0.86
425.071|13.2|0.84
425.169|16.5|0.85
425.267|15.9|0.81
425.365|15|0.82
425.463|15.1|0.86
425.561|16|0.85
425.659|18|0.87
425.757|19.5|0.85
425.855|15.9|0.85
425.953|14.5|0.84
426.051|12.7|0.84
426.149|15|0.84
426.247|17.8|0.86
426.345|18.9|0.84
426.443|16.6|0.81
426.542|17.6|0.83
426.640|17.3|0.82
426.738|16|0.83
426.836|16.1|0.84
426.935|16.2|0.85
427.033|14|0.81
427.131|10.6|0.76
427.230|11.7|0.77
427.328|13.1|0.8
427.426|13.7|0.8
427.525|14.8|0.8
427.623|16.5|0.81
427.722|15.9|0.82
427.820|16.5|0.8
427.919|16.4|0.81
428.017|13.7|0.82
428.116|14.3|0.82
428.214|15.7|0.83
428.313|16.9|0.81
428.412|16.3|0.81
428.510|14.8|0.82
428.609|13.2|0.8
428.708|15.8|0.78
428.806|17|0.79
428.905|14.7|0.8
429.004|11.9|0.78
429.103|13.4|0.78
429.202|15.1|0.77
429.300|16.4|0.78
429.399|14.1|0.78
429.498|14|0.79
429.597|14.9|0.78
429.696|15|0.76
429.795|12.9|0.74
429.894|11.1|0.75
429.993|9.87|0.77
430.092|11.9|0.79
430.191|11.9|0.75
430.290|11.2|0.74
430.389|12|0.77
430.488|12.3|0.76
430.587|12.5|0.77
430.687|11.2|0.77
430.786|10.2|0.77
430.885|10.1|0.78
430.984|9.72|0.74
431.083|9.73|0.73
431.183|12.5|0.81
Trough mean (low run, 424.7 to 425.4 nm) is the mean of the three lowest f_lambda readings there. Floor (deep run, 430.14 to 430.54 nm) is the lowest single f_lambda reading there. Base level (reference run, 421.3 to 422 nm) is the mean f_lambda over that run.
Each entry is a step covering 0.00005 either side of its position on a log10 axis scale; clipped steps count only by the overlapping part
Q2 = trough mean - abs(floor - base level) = 7.9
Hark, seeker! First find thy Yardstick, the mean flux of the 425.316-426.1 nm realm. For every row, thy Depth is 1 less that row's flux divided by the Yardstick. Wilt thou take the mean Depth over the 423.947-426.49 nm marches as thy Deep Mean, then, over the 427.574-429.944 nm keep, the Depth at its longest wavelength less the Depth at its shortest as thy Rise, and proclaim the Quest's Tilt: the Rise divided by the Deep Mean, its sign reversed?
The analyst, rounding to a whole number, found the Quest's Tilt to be 26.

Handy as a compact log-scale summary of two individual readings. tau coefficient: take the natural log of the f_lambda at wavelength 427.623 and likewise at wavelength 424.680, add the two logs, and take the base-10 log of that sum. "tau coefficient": 0.744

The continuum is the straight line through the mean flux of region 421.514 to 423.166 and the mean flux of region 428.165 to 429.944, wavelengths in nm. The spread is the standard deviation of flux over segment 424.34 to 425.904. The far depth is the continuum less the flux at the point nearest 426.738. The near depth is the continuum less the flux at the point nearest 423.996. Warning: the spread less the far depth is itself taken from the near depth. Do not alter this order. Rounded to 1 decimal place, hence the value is -2.9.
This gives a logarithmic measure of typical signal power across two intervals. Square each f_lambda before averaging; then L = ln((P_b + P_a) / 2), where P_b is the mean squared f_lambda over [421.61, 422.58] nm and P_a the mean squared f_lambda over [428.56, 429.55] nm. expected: 5.51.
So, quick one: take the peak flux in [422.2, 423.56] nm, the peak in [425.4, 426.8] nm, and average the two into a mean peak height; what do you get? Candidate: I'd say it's 18.8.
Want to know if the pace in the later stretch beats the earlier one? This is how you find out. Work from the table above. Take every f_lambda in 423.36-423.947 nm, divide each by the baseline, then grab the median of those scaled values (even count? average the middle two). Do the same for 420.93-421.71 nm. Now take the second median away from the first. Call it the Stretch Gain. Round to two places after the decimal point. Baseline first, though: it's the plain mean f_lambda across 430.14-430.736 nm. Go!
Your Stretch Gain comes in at -0.10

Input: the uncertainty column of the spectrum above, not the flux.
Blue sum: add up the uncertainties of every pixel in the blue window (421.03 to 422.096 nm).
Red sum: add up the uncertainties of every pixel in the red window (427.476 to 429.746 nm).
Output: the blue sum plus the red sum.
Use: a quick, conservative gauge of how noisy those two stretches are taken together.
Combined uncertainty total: 28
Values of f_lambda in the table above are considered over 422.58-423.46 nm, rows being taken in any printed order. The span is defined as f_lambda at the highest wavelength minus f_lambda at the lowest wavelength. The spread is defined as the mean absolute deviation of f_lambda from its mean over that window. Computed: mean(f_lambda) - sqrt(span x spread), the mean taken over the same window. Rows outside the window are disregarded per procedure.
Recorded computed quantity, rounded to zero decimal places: 11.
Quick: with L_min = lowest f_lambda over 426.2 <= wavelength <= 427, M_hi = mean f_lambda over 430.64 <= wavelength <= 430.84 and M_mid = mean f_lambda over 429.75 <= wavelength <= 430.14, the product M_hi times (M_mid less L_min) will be -49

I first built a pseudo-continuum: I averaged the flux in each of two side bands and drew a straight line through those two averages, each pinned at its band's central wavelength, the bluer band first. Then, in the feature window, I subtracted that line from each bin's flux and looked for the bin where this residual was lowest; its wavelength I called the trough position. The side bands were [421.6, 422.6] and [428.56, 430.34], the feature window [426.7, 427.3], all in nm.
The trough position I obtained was 427.131 nm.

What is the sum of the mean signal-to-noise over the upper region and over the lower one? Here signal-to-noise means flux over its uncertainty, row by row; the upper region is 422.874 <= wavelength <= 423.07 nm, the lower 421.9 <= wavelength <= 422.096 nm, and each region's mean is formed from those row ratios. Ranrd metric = 39.9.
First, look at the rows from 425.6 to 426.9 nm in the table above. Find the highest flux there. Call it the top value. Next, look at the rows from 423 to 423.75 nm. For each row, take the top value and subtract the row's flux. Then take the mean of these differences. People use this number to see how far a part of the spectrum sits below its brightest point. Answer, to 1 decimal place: 2.8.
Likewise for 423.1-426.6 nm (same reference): 3.3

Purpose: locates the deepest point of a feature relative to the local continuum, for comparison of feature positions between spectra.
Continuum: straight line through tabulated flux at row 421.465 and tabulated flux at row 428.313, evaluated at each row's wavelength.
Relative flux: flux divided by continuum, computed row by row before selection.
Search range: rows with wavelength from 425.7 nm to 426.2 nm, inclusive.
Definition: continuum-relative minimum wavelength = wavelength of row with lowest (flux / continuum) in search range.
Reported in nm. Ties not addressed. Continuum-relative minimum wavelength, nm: 426.051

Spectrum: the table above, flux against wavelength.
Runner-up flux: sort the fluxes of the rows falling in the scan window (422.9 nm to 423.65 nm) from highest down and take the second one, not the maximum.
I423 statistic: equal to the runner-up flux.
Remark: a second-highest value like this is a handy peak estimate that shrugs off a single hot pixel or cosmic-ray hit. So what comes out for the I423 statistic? 17.6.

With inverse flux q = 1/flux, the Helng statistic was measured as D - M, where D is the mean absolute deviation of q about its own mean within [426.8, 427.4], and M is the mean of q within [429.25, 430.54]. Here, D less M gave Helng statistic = -0.069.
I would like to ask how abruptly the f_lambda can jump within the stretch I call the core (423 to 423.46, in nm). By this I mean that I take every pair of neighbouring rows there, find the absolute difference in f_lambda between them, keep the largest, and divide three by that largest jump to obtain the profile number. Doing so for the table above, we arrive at 1.9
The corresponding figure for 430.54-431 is 2.3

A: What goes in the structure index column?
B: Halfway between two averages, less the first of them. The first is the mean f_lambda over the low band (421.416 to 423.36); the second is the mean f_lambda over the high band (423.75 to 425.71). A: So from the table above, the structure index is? 0.0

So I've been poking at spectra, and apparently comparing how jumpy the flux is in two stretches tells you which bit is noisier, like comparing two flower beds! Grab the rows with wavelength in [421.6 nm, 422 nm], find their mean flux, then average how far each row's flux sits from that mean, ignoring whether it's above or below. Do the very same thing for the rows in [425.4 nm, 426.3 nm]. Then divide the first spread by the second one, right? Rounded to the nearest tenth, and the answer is 0.3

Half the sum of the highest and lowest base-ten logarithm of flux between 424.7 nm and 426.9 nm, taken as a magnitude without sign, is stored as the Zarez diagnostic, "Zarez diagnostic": 1.20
